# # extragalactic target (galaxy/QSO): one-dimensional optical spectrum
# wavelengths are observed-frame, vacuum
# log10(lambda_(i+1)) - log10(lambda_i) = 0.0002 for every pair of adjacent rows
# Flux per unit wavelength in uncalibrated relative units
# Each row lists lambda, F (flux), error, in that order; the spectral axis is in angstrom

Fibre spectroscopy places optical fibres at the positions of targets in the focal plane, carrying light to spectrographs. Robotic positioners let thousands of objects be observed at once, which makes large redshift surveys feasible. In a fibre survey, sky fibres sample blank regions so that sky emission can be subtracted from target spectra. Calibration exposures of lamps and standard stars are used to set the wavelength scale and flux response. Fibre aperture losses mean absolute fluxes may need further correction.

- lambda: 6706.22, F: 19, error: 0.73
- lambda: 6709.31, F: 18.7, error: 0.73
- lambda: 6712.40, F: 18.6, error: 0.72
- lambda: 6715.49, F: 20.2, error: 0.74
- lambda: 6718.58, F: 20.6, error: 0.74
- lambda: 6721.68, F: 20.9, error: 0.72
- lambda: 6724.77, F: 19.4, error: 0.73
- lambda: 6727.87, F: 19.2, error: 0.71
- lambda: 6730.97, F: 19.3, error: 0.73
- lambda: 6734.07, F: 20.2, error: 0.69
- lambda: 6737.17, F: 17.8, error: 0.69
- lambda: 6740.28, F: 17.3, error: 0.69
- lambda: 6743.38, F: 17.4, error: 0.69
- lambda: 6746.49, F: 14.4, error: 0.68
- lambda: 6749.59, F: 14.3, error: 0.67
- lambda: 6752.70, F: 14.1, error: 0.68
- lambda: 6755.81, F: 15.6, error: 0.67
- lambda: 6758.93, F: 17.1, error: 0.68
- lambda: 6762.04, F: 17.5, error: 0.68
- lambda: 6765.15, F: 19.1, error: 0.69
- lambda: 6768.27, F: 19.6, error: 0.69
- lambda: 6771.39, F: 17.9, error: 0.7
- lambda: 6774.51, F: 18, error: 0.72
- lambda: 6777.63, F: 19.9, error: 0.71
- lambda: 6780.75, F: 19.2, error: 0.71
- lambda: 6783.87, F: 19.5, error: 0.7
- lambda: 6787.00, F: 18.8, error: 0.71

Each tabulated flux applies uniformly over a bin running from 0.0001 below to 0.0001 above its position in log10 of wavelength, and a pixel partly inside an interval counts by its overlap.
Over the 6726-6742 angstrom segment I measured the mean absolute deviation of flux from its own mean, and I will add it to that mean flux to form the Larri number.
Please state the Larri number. 19.7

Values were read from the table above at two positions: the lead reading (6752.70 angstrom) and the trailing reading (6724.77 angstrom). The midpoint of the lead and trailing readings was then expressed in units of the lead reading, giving 1.19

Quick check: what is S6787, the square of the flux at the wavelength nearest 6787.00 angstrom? 353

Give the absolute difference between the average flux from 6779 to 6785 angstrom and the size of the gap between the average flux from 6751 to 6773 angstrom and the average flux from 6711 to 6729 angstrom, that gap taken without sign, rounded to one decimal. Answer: 16.8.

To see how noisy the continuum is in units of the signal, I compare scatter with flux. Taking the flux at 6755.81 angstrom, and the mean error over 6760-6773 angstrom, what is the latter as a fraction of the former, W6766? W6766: 0.044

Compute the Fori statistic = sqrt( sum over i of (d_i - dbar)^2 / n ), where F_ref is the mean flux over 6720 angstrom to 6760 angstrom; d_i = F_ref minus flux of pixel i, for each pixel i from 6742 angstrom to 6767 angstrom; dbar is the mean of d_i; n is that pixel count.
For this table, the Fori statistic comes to 1.7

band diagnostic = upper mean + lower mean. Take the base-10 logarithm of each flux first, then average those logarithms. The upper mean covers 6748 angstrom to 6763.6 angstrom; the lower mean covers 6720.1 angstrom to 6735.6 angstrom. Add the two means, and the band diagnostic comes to 2.49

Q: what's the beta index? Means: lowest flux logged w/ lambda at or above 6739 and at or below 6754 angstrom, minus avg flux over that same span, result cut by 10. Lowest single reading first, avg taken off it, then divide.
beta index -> -0.140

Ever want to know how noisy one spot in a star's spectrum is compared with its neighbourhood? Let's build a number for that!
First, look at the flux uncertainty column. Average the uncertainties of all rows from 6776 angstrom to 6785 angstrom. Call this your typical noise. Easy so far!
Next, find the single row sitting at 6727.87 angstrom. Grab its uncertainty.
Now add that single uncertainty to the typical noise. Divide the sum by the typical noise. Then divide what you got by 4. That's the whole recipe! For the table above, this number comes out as 0.501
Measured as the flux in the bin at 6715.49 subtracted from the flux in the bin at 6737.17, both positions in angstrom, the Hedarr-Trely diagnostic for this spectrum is -2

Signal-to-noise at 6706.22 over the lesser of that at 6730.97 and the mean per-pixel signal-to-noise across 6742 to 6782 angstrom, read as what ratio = 1.04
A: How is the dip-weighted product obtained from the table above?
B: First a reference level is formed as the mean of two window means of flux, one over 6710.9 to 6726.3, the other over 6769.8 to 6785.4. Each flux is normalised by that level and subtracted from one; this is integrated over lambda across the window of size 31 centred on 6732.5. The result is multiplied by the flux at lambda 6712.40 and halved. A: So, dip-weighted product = 11.5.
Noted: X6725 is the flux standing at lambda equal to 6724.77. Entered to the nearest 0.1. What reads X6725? 19.4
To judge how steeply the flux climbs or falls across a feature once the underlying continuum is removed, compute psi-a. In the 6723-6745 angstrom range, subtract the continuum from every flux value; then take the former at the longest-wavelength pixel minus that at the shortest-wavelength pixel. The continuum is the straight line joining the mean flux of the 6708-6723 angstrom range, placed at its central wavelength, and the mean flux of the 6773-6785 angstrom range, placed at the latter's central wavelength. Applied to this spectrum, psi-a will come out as -2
